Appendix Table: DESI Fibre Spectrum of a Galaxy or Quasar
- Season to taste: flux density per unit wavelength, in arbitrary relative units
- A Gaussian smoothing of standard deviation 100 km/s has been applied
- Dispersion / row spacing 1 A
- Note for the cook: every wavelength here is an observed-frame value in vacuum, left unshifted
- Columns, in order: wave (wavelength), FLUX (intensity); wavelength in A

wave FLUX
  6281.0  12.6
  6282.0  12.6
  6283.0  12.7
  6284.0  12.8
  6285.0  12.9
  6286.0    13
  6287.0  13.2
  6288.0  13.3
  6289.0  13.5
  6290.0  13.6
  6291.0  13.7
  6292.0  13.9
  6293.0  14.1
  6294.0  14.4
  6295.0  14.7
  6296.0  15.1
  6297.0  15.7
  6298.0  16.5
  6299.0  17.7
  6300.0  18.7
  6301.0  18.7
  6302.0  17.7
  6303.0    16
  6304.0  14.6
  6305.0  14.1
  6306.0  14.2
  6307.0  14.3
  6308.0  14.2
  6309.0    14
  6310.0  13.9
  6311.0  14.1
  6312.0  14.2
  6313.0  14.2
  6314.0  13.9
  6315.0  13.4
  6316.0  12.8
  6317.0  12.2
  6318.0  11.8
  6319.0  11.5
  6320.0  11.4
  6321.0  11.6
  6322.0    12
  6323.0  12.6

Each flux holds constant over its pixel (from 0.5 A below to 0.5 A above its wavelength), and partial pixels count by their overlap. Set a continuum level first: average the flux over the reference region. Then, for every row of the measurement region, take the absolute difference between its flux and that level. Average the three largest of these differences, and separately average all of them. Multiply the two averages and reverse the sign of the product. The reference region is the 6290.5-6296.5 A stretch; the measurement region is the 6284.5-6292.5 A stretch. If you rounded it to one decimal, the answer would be -1.2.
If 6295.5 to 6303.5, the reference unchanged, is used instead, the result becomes -10.9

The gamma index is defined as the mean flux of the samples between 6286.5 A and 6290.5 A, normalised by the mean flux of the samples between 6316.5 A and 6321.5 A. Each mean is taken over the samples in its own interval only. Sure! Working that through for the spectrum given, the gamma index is 1.15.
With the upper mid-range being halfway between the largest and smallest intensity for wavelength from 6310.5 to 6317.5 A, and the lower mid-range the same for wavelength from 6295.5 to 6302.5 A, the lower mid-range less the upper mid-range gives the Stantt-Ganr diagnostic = 3.7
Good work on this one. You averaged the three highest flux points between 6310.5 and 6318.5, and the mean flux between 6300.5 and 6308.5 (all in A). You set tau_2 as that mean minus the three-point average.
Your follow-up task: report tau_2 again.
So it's 1.3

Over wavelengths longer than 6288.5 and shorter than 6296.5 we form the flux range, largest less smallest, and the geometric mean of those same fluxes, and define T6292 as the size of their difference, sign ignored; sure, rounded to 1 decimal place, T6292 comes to 12.5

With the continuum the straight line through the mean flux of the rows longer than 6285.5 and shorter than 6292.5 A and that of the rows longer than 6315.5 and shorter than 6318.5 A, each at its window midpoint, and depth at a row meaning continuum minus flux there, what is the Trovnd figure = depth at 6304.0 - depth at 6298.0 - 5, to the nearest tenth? -3.4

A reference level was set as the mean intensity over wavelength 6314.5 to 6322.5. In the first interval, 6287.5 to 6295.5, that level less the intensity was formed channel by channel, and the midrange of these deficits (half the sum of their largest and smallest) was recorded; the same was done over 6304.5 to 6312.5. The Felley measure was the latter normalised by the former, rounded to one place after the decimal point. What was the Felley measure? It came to 1.1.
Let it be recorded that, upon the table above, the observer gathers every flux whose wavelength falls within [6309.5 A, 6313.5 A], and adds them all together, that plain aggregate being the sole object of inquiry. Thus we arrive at 56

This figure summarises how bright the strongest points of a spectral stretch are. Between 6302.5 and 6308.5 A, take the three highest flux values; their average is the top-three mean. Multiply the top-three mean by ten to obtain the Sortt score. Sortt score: 150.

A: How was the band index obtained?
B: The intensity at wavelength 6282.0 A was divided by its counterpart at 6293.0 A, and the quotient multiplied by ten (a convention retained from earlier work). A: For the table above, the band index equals 8.9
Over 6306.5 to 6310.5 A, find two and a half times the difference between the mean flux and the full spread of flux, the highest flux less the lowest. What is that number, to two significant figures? 34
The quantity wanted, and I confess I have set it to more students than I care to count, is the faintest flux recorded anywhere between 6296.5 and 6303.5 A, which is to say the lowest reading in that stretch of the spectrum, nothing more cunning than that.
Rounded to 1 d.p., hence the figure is 15.7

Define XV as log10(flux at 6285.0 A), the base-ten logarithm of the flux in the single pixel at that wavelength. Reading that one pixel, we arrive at 1.11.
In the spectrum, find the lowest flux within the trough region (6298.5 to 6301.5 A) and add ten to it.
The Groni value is 27.7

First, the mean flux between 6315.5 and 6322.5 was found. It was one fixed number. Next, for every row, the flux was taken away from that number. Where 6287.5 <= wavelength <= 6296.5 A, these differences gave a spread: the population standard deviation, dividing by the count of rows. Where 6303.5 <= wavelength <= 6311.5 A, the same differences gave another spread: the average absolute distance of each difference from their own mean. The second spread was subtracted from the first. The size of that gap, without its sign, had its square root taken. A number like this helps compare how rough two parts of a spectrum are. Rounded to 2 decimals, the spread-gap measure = 0.64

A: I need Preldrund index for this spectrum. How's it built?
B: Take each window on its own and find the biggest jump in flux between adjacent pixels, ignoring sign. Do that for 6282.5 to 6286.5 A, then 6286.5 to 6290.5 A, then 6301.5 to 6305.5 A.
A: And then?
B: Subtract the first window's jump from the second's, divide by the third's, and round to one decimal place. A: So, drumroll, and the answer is 0.1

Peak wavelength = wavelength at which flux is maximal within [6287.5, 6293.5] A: 6293.0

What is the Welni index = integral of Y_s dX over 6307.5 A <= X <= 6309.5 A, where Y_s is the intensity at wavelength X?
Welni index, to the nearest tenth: 28.2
